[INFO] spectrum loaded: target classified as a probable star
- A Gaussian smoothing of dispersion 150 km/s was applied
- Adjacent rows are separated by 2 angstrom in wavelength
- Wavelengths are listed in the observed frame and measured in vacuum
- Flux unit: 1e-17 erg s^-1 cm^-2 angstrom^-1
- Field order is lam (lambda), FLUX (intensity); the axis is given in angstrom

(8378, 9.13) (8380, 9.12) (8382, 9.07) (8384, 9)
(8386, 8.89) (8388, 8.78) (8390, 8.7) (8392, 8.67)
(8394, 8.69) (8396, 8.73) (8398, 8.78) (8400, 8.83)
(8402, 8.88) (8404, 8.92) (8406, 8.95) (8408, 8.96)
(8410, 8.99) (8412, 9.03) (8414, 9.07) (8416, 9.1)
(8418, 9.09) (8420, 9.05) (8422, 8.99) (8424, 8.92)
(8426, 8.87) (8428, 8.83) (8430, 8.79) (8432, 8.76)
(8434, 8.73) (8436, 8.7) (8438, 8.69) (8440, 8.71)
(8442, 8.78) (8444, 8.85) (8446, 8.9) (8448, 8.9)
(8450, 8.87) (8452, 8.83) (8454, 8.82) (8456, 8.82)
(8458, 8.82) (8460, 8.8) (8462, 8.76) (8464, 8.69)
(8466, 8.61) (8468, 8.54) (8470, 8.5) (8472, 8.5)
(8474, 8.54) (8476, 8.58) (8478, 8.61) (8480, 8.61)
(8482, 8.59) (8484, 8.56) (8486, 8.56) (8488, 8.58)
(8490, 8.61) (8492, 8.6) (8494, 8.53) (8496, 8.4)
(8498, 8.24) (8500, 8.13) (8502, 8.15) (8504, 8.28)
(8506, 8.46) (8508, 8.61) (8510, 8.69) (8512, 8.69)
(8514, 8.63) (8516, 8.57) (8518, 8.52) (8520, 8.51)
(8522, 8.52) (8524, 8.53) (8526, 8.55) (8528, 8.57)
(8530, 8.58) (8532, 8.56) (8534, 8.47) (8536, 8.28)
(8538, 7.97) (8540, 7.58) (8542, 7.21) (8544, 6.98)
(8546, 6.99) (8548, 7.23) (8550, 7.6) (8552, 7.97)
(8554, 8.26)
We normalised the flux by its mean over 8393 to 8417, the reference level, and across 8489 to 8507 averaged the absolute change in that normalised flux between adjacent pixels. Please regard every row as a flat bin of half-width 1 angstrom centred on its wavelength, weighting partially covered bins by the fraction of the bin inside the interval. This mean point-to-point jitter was 0.011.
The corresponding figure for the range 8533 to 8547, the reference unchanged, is 0.028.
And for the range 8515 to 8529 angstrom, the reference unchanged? 0.002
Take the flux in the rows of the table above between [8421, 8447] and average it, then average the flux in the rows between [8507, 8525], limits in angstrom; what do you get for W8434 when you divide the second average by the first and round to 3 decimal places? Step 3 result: 0.975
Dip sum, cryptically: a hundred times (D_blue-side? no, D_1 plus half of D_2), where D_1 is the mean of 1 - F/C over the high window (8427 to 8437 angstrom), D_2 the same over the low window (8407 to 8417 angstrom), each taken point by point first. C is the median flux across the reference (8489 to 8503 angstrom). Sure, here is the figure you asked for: -8.1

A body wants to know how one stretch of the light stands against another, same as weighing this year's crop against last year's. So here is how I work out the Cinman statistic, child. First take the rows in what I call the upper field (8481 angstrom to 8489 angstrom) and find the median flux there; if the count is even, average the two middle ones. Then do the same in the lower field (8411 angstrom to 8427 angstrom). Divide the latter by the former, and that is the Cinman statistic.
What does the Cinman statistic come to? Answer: 1.05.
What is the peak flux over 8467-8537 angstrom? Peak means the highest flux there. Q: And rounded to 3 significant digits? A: 8.69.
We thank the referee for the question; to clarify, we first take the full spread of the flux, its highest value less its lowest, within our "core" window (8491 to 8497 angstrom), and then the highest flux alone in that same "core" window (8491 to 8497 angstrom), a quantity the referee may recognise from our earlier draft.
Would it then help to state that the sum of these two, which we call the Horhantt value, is 8.80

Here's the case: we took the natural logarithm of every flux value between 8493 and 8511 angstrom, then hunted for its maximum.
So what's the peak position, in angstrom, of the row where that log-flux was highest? 8510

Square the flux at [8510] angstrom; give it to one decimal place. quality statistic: 75.5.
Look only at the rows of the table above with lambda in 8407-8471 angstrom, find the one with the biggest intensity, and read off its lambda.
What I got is 8416 angstrom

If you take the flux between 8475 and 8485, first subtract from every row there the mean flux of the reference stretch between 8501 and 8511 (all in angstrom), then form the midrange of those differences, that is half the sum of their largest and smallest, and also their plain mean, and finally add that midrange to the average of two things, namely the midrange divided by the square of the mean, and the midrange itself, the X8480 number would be 3.4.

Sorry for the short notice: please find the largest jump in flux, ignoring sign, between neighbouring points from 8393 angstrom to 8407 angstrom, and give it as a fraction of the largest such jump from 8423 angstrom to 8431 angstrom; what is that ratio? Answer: 1.0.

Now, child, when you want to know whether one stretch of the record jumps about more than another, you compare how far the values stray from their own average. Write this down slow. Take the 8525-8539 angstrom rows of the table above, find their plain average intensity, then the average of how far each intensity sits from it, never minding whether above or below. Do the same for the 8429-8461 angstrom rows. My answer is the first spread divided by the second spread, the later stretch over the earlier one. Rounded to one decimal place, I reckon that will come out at 3.2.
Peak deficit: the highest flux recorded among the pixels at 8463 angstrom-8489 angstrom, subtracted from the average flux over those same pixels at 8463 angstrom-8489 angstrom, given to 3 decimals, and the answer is -0.115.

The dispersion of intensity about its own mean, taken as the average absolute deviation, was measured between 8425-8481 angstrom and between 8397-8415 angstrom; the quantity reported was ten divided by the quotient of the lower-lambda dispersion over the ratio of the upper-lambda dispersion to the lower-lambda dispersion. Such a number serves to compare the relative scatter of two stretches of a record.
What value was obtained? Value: 198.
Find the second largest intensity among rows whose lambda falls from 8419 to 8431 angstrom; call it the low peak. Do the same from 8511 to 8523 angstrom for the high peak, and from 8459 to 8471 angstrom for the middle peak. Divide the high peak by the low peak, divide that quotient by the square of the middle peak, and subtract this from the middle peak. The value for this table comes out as 8.75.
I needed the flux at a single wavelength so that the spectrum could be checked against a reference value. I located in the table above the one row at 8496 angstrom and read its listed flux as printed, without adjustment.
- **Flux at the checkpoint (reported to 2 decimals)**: 8.40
